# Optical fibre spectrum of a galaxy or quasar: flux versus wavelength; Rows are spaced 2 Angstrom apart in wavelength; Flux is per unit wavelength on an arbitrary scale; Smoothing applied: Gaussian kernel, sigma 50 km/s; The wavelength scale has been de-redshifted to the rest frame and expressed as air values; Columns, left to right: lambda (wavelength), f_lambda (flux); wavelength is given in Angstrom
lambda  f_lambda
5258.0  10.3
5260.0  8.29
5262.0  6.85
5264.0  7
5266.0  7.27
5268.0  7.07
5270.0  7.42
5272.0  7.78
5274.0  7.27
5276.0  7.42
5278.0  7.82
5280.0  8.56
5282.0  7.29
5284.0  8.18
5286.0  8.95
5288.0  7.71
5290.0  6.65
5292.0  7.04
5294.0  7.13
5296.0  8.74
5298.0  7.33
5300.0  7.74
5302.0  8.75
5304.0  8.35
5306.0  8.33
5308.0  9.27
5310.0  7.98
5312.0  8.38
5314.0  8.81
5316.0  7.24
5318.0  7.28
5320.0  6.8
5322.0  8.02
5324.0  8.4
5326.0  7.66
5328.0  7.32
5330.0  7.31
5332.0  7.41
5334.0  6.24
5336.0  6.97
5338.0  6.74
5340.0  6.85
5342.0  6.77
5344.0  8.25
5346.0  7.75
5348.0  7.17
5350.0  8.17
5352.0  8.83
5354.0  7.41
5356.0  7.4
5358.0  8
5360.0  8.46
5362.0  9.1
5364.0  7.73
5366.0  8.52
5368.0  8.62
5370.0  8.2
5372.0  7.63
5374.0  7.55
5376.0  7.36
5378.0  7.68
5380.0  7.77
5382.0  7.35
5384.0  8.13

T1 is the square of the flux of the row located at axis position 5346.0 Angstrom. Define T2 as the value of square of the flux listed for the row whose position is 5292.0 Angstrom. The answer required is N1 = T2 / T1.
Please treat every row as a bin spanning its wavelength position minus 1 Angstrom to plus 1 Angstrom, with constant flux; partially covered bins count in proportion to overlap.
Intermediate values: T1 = 60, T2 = 50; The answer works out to 0.83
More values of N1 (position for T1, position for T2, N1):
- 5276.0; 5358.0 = 1.16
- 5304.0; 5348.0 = 0.74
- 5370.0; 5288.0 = 0.88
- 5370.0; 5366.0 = 1.08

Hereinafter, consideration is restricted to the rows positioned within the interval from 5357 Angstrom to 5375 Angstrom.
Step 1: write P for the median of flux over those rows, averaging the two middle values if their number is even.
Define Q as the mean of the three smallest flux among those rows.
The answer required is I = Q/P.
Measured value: 0.931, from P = 8.2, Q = 7.6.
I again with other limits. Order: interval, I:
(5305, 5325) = 0.869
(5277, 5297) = 0.894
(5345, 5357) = 0.967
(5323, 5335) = 0.945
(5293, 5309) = 0.887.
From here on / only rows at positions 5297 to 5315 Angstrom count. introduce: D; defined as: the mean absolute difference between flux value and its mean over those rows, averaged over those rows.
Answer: 0.43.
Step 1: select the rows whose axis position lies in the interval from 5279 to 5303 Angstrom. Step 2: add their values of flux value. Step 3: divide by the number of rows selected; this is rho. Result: 7.84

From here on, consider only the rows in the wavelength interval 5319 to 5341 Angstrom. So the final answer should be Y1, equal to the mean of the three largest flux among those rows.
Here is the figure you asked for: 8.03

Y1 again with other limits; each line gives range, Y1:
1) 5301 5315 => 8.94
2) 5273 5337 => 9.01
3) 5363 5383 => 8.45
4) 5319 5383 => 8.85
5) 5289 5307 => 8.61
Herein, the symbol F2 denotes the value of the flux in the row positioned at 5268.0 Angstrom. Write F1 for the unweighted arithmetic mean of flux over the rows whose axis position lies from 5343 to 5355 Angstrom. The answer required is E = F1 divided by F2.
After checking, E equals 1.12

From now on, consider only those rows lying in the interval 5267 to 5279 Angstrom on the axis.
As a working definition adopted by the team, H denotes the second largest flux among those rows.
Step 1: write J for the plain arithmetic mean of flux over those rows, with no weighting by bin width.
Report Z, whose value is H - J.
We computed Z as 0.3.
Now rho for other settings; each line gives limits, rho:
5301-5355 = 7.72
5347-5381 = 7.98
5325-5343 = 7.03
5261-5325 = 7.78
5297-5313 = 8.27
